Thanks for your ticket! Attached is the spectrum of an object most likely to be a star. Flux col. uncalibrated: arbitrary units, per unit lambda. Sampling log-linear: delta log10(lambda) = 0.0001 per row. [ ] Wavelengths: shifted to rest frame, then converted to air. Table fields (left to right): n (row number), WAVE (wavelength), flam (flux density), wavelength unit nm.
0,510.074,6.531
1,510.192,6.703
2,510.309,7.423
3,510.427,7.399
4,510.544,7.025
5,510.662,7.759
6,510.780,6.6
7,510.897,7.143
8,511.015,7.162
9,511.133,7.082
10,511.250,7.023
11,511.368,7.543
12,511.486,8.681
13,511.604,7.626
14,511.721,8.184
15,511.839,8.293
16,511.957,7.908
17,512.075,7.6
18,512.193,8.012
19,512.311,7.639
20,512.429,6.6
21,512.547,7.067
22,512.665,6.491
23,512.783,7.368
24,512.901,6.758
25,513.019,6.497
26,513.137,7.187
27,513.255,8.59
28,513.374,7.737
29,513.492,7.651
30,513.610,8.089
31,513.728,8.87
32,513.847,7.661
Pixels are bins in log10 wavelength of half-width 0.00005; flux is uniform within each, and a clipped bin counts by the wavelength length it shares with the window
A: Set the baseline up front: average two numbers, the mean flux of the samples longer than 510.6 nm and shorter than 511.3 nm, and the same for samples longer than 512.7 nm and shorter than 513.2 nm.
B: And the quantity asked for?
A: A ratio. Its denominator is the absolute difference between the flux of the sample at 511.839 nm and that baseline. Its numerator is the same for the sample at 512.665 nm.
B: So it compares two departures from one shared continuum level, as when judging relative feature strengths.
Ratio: 0.44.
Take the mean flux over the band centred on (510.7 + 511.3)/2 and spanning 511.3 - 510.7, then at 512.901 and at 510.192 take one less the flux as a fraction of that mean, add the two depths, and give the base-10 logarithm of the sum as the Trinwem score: -1.1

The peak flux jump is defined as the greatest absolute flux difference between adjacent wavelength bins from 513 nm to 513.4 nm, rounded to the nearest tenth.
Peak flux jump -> 1.4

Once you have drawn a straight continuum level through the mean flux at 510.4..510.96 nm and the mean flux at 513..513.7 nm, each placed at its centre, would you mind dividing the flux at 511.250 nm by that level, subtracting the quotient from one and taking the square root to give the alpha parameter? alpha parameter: 0.19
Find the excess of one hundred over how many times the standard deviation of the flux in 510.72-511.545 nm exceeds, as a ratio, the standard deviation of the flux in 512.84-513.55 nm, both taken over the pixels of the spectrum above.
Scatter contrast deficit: 99.1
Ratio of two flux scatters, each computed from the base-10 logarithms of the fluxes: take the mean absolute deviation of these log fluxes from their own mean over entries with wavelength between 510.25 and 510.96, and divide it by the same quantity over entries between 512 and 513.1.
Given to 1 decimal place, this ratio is 0.6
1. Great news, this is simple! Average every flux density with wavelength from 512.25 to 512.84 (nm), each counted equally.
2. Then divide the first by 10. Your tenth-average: 0.70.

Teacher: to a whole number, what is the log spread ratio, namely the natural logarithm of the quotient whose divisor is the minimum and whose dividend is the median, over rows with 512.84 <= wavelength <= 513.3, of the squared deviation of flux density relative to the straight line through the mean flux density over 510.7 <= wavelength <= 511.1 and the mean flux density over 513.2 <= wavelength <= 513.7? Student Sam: 1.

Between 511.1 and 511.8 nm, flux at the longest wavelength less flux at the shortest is 1.1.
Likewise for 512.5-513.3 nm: 1.5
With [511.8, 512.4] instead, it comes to -0.7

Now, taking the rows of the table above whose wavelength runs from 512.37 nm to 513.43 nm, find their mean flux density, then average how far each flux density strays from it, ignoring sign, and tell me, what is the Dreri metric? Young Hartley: 0.51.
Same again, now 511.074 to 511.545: 0.55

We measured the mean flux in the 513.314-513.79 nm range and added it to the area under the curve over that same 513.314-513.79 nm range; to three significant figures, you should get 11.9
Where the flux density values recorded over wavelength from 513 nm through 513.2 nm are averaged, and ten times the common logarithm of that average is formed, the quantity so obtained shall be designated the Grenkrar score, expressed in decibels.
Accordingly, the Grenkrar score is 8.4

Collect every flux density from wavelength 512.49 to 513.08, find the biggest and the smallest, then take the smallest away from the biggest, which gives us 0.9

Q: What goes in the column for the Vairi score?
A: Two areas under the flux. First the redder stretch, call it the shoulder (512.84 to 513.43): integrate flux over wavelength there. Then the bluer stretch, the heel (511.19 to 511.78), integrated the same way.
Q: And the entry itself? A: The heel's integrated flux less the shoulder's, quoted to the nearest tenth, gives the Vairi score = 0.3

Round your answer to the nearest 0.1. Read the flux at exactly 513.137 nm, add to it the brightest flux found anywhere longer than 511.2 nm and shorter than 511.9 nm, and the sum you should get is 15.9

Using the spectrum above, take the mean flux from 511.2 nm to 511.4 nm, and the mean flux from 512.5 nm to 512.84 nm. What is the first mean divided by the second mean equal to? 1.04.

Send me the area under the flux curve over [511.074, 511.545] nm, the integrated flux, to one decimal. 3.6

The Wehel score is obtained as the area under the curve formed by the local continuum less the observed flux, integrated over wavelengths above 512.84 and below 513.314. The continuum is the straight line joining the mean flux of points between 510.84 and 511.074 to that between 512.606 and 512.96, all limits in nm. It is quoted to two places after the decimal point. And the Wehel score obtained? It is -0.20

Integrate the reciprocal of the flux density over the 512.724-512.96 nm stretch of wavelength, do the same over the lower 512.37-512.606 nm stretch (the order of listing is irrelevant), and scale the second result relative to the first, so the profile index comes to 1.03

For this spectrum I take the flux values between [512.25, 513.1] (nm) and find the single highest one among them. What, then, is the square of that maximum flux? 58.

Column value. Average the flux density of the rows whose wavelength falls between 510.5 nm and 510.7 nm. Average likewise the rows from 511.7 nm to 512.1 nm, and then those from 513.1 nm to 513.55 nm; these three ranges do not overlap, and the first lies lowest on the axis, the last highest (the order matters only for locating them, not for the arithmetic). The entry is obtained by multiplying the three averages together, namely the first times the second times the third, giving 461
